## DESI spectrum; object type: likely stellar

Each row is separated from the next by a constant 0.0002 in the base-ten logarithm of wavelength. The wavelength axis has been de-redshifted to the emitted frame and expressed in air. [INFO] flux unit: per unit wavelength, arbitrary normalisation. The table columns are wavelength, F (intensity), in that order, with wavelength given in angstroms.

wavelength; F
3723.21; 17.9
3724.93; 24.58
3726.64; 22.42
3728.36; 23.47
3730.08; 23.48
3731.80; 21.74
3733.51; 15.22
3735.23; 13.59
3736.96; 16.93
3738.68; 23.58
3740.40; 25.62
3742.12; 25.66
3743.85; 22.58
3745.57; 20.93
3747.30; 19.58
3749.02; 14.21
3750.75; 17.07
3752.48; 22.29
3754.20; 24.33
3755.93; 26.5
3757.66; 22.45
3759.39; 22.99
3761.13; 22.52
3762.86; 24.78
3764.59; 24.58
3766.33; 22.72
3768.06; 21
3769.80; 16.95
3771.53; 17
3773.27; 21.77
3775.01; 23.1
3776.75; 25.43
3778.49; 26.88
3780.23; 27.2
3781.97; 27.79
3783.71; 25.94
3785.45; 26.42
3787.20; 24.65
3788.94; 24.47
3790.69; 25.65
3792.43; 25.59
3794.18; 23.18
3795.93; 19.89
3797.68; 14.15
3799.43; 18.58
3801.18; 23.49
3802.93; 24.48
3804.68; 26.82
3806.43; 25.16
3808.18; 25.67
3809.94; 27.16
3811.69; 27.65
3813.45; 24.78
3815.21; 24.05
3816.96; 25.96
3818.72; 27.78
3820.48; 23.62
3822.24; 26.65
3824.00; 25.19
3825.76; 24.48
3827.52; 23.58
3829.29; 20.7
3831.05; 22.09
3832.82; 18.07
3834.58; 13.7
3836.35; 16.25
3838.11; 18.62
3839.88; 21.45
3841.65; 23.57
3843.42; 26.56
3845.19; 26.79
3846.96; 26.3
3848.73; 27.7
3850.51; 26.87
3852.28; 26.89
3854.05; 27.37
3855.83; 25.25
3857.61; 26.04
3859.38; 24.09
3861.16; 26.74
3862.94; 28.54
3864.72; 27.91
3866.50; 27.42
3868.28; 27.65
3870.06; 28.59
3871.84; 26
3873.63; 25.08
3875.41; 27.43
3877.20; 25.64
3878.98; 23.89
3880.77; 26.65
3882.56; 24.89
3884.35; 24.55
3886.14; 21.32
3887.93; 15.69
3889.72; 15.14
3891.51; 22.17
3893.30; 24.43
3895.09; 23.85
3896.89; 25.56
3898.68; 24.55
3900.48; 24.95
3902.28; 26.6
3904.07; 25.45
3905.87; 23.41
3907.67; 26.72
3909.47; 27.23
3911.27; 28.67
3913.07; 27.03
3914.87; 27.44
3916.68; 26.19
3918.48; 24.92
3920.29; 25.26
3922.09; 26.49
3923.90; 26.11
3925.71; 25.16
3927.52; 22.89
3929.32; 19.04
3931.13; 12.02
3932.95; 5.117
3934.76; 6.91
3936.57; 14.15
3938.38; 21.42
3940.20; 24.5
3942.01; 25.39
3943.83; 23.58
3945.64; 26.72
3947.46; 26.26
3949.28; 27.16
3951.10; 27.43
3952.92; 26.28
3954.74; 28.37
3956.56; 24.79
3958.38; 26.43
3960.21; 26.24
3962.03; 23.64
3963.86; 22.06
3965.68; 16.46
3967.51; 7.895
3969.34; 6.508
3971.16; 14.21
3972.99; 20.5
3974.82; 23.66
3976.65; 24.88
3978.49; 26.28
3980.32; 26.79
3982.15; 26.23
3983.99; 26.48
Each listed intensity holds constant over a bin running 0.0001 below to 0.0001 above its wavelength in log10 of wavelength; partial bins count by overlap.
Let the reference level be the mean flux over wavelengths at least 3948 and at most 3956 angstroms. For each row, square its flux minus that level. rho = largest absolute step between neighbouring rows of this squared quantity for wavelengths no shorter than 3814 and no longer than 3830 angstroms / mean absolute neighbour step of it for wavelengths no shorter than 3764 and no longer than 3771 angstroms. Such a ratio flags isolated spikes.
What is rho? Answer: 0.9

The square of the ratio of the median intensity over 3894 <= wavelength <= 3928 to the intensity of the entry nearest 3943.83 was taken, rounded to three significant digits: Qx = 1.17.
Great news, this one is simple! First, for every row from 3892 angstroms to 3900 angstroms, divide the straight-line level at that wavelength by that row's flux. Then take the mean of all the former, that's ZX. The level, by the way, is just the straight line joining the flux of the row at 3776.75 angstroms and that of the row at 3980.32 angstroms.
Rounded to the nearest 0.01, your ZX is 1.07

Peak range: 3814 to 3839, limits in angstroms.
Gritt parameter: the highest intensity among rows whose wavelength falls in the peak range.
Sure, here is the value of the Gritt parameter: 27.78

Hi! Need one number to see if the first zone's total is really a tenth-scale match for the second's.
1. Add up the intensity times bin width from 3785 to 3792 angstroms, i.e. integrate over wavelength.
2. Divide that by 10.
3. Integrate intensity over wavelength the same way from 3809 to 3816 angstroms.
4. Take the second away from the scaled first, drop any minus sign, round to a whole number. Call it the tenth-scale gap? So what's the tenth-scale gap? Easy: 164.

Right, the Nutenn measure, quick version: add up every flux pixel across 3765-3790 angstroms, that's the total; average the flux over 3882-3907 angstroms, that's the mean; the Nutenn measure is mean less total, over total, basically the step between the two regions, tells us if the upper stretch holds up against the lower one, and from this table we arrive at -0.930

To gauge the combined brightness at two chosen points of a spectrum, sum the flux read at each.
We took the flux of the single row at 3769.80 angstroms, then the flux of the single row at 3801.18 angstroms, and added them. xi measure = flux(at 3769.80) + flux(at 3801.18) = 40.4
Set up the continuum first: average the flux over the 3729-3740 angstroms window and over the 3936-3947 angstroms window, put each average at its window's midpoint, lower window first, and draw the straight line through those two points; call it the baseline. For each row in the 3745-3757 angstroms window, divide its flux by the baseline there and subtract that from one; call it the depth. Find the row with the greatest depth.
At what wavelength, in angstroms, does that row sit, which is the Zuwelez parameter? 3749.02 angstroms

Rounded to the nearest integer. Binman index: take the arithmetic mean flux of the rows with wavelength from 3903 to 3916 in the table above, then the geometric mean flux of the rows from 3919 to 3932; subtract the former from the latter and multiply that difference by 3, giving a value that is -14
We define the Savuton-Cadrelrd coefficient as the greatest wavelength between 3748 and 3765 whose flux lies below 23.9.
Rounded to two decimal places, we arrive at 3761.13 angstroms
